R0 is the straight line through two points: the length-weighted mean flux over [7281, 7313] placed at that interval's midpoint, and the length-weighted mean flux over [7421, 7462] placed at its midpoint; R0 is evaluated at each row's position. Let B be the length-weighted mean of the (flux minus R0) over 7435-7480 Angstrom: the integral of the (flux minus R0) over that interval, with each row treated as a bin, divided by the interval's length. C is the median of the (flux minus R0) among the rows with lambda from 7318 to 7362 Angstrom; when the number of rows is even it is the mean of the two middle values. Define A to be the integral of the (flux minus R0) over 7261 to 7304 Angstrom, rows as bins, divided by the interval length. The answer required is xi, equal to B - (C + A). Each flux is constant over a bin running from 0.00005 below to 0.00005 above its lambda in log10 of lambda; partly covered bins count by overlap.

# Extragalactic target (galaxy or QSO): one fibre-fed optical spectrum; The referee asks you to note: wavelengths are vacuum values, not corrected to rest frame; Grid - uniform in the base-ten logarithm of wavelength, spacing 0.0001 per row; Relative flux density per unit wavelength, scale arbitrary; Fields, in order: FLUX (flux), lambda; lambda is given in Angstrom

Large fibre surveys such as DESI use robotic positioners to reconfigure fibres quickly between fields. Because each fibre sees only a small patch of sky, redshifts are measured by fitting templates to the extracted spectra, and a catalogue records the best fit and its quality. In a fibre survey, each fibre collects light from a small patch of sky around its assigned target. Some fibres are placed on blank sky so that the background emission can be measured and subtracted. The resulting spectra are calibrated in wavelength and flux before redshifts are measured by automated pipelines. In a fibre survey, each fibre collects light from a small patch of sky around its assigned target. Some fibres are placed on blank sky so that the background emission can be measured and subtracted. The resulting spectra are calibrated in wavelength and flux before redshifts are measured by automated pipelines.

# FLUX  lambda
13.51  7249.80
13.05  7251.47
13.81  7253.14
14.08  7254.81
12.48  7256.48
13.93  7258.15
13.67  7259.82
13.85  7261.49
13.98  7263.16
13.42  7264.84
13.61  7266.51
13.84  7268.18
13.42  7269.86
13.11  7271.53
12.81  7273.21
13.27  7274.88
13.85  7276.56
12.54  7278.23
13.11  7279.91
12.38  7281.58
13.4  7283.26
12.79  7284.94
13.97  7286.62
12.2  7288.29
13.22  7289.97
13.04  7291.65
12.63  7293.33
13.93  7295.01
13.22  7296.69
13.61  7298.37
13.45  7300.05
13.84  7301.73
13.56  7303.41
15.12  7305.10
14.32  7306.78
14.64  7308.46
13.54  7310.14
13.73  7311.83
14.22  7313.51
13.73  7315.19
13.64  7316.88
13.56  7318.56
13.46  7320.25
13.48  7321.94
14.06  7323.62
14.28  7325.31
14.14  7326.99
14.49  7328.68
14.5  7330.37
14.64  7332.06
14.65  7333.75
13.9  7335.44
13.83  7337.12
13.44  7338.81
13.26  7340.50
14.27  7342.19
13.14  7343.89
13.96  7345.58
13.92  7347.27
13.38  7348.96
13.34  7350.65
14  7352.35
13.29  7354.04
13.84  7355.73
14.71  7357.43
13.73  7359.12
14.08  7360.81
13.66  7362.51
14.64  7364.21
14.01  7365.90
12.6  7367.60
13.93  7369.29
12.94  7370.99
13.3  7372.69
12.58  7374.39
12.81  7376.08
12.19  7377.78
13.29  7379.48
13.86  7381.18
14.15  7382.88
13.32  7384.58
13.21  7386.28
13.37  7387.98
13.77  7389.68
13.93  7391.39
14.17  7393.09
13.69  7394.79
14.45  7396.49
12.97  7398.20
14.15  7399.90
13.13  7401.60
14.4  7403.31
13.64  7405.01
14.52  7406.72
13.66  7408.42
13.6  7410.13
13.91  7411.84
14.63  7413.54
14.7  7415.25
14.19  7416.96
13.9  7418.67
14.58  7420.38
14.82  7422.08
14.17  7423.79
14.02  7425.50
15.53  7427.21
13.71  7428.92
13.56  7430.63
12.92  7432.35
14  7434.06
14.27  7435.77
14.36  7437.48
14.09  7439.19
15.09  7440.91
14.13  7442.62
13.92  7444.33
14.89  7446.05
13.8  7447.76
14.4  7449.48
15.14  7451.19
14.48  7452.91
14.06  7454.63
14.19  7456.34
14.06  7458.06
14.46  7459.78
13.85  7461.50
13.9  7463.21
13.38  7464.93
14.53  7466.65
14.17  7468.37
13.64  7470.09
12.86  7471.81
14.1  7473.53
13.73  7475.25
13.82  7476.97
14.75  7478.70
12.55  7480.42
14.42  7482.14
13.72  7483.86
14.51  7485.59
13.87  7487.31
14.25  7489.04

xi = -0.2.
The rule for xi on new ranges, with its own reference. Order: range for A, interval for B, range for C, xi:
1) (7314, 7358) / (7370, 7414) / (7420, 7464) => -0.4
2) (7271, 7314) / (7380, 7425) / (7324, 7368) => -0.2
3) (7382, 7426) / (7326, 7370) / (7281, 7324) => 0.2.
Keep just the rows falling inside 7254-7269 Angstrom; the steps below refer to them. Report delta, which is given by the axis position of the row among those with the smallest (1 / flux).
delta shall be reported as 7254.81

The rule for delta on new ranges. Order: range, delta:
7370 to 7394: 7393.09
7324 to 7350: 7333.75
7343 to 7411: 7357.43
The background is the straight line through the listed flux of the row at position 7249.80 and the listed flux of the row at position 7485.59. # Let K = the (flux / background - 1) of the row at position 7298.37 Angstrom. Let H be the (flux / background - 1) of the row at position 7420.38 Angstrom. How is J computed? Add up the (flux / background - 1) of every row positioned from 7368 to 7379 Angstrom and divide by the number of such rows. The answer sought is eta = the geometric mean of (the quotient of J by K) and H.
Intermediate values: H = 0.02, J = -0.077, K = -0.01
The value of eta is 0.49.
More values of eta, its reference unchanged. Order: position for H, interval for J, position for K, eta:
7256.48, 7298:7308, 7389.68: 0.24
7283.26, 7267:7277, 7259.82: 0.19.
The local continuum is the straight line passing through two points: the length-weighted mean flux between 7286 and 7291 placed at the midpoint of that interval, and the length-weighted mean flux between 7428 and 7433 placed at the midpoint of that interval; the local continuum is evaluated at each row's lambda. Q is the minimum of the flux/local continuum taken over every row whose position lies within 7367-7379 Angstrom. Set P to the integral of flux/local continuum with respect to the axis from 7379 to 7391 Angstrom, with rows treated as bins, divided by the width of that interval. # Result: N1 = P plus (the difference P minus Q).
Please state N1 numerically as 1.12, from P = 1.02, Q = 0.92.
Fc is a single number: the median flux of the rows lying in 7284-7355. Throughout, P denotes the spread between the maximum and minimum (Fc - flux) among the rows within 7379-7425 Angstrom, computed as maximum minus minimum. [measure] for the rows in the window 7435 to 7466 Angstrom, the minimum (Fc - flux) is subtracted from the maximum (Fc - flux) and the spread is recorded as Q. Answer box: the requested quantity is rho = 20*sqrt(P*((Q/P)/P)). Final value 20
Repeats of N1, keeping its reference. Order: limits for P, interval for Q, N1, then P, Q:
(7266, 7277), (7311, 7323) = 1.03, 1.02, 1.02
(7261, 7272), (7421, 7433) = 1.12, 1.04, 0.96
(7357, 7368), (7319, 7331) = 1.08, 1.05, 1.02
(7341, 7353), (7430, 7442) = 1.11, 1.03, 0.96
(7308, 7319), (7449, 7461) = 1.06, 1.05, 1.04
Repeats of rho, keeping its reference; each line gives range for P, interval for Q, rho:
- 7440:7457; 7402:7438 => 28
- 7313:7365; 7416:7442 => 26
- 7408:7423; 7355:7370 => 26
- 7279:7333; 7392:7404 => 14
